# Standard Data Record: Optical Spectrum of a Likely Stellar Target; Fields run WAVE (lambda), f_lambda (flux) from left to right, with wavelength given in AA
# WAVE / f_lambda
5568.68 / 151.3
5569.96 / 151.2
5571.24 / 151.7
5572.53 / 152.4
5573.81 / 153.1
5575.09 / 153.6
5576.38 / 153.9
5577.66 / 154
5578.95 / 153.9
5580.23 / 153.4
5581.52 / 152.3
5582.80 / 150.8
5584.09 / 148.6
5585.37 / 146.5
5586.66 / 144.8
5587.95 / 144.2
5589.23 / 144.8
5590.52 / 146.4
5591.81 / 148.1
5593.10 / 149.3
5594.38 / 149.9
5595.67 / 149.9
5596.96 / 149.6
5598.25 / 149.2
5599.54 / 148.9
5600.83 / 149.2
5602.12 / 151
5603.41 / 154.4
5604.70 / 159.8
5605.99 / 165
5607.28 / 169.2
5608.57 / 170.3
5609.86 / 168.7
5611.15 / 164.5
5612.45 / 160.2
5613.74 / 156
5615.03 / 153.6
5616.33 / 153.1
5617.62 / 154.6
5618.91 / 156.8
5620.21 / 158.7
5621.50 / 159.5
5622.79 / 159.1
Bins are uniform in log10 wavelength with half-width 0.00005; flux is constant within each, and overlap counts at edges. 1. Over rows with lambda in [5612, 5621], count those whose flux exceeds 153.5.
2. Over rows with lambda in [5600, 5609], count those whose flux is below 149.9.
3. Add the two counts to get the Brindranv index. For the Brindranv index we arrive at 7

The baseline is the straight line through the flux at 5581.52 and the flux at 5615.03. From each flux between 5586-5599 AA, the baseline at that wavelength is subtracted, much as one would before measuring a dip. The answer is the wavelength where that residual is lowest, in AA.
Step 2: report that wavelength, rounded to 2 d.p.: 5587.95 AA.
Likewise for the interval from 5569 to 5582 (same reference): 5569.96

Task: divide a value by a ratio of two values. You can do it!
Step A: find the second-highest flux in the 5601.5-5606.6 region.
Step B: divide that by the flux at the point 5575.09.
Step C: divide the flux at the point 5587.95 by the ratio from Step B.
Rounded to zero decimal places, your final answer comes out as 139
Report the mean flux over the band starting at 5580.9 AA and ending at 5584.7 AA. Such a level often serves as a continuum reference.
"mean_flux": 150.6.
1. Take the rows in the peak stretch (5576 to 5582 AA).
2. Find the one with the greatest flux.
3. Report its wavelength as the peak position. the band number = 5577.66 AA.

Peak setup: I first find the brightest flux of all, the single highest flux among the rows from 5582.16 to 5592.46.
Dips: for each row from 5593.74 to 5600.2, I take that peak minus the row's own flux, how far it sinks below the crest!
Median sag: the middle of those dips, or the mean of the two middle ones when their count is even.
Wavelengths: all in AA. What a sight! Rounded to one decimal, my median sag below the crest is 1.2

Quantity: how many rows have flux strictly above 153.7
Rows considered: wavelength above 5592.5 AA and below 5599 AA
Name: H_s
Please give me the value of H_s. 0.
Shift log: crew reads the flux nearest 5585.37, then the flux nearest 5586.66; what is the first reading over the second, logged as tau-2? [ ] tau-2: 1.01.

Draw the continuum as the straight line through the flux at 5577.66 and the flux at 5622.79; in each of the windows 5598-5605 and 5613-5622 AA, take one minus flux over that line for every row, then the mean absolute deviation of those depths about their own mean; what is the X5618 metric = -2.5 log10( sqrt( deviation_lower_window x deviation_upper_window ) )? 4.54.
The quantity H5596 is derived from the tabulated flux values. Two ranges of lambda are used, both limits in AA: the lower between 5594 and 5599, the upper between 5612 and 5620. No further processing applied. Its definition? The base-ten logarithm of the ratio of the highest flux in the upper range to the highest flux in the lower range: 0.029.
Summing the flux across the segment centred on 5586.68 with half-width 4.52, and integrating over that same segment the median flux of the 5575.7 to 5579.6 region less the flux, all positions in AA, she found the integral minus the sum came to -960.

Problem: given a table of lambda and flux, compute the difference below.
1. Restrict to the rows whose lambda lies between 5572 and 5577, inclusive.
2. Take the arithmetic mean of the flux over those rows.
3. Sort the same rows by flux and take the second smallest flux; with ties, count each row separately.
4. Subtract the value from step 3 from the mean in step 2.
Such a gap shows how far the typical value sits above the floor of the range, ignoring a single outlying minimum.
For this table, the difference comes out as 0.2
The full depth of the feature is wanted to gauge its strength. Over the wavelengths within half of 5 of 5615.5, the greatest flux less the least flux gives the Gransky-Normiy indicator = 2.9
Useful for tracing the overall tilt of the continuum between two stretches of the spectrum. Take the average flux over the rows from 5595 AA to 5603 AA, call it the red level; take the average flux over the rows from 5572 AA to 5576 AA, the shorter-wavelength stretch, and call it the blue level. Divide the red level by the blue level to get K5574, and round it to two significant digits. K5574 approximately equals 0.98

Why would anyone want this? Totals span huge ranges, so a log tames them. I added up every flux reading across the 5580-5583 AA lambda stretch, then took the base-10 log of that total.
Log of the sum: 2.66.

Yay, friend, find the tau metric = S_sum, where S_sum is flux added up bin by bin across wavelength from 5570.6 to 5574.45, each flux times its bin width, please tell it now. 587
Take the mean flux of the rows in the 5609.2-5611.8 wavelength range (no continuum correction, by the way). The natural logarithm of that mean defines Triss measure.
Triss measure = 5.12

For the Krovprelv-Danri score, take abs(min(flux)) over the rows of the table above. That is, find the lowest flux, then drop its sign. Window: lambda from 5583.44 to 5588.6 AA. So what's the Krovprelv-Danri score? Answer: 144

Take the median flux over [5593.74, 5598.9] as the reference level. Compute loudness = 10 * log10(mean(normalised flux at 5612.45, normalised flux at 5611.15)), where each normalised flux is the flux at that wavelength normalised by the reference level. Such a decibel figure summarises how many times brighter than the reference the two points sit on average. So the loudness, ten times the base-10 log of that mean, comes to 0.35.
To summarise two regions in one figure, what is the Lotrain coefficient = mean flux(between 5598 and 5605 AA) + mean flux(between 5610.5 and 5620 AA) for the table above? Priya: 309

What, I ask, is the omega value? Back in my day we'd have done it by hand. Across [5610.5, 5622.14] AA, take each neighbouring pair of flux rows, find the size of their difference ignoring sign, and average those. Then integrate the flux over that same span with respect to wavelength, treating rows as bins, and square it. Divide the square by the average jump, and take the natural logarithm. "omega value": 14.2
